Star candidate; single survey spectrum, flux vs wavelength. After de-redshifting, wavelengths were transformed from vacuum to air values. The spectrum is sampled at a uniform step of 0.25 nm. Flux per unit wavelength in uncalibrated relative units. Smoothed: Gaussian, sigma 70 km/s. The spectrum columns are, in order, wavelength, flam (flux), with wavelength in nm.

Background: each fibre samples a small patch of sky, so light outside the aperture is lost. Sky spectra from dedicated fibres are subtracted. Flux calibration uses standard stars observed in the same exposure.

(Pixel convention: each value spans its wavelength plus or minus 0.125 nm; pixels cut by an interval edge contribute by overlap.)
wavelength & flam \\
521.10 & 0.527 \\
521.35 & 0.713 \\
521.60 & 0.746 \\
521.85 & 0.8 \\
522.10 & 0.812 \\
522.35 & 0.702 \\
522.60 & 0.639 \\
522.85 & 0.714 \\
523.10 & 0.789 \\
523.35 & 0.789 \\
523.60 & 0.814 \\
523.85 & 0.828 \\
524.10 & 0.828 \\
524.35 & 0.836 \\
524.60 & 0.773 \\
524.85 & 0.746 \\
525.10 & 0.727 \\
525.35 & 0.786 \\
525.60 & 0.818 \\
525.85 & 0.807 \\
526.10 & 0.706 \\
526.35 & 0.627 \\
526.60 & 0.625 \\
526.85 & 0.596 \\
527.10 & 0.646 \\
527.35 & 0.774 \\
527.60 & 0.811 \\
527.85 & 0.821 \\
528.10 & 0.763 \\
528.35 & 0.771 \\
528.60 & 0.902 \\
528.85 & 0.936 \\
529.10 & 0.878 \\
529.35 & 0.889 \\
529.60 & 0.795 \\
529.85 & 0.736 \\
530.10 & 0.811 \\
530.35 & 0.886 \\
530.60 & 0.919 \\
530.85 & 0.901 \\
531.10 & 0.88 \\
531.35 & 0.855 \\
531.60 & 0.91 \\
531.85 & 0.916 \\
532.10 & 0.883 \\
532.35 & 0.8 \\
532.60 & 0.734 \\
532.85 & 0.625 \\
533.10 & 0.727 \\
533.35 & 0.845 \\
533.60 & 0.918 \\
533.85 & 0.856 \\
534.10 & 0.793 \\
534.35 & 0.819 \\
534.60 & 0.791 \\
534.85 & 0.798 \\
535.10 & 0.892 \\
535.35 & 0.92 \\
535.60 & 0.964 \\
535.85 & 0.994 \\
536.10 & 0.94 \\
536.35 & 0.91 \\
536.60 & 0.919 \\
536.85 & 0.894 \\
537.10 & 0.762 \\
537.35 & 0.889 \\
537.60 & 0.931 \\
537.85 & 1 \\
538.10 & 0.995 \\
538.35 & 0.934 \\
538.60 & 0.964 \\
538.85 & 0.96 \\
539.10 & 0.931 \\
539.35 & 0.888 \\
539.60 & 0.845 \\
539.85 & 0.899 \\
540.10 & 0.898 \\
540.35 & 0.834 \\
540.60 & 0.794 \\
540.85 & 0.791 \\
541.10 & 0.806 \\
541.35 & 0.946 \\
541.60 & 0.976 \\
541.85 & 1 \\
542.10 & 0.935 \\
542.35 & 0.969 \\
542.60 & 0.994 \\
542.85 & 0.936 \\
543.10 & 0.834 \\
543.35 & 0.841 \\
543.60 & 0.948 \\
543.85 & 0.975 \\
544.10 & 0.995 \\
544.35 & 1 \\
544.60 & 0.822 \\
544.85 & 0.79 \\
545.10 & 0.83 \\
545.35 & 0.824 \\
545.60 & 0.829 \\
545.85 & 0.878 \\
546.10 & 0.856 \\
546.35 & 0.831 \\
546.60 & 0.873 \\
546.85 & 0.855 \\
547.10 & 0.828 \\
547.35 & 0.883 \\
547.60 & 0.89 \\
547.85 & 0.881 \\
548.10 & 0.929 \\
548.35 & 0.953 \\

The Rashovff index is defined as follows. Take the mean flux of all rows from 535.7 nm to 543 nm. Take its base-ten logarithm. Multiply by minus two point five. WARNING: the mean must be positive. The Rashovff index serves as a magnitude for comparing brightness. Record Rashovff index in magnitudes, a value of 0.10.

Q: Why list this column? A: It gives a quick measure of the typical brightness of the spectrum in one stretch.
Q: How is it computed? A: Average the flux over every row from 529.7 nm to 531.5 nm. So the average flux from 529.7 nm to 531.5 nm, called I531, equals 0.855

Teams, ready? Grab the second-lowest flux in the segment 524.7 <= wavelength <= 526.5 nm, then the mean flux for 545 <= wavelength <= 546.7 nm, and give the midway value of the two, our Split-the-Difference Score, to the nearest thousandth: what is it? 0.776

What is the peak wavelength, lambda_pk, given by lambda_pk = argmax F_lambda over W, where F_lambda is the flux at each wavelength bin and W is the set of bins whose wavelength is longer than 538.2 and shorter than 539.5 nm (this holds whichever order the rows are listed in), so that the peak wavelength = 538.60 nm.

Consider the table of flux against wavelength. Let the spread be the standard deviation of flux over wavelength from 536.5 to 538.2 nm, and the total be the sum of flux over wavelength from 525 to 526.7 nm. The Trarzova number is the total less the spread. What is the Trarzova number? 5.0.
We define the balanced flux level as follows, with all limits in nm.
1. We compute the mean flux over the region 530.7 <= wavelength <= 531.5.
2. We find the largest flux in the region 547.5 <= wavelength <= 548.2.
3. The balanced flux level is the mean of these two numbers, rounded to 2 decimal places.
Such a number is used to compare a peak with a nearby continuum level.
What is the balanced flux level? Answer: 0.90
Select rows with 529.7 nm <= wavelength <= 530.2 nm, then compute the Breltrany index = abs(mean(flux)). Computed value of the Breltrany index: 0.77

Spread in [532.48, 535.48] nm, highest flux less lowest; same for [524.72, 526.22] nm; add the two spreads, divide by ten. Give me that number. 0.041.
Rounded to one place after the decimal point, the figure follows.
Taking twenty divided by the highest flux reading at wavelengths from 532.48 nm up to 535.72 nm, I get 20.7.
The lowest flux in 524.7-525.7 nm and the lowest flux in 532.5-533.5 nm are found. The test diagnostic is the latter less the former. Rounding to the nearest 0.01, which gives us -0.10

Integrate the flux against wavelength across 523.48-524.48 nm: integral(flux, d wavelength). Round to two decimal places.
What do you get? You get 0.83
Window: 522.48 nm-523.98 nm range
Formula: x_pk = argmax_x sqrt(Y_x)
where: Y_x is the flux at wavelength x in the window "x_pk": 523.85 nm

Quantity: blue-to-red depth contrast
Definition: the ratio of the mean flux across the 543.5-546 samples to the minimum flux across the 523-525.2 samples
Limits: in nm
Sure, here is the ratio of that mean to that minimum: 1.22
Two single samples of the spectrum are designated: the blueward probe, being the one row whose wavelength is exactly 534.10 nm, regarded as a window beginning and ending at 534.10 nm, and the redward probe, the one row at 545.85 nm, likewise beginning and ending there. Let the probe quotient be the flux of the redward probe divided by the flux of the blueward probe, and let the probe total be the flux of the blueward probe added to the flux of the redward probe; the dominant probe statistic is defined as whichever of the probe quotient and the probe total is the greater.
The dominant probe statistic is 1.7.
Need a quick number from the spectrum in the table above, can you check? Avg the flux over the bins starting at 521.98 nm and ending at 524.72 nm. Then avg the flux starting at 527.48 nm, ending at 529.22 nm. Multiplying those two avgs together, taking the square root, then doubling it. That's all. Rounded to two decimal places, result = 1.61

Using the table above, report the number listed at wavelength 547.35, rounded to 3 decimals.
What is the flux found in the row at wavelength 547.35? 0.883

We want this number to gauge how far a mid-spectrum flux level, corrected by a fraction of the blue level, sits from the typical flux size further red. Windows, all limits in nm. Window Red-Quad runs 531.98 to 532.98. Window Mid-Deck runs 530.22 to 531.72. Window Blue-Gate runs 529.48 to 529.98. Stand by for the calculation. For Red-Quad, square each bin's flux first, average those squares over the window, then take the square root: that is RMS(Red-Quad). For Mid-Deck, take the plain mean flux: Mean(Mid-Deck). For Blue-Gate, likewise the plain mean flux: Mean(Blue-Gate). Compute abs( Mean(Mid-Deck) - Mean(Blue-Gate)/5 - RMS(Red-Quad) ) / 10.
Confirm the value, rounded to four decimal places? 0.0028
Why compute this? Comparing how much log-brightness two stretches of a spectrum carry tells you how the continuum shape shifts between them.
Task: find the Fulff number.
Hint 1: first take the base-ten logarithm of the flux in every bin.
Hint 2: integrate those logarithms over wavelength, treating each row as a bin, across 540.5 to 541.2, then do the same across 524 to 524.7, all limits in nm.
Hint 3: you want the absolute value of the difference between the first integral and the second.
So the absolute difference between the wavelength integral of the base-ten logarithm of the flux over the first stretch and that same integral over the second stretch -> 0.006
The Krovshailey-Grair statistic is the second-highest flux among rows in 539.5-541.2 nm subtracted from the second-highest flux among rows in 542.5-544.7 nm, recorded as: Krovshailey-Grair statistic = 0.10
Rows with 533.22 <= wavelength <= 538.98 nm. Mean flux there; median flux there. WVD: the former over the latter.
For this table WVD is 0.98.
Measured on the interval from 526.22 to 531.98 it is 0.99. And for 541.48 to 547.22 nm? 1.03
